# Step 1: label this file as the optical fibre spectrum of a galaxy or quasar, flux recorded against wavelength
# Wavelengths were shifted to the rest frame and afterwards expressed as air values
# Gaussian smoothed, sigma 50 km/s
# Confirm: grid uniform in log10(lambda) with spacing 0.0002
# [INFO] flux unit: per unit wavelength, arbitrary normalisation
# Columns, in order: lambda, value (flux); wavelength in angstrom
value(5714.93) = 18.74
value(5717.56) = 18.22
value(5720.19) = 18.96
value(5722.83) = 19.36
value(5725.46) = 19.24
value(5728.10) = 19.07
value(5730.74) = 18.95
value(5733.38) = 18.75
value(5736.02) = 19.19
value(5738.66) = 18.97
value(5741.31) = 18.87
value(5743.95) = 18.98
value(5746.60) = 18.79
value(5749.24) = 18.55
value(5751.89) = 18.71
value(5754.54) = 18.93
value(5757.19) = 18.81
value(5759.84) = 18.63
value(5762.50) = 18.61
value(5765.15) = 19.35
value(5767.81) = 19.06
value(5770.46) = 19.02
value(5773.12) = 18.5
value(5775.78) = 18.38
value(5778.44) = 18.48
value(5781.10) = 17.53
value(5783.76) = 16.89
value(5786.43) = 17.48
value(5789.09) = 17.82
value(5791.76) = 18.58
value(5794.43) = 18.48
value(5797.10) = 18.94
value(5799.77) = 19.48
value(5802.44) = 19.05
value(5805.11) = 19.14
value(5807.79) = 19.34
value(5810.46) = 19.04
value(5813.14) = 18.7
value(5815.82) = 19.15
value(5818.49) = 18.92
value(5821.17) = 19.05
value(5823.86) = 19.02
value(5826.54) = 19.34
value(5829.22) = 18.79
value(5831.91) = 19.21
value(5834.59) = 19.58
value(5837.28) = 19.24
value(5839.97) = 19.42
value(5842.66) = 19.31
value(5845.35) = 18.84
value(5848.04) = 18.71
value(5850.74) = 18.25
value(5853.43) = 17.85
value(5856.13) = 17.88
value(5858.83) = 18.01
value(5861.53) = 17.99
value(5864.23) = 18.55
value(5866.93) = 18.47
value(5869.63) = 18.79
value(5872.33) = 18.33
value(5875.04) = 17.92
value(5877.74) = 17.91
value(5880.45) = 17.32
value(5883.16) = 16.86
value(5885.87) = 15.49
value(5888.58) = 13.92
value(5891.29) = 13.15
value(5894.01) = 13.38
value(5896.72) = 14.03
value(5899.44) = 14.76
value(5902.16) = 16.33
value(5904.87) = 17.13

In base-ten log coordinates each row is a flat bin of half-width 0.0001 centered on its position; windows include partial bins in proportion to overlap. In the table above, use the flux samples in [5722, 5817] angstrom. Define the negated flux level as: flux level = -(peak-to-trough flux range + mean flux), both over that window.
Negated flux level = -21.3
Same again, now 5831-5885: -21.1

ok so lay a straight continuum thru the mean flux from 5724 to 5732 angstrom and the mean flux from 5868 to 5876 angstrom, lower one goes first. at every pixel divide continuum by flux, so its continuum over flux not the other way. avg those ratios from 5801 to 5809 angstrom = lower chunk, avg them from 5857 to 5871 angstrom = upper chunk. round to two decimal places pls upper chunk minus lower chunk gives 0.03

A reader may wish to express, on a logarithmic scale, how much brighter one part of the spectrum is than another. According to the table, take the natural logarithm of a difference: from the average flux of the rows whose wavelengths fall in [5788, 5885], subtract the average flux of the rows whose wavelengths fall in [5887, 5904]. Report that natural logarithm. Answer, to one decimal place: 1.5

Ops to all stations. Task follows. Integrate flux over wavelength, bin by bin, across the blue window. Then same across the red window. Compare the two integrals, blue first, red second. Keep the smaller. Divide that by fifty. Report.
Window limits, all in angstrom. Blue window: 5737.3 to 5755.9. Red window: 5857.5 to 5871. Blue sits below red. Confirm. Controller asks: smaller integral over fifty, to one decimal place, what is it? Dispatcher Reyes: 5.0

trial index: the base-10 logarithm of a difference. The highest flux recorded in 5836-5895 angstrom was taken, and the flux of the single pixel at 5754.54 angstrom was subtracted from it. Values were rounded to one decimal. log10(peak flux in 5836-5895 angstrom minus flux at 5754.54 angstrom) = -0.3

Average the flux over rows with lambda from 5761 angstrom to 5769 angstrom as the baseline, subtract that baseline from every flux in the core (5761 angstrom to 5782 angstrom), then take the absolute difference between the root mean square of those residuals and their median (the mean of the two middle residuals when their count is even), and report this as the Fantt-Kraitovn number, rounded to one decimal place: 1.1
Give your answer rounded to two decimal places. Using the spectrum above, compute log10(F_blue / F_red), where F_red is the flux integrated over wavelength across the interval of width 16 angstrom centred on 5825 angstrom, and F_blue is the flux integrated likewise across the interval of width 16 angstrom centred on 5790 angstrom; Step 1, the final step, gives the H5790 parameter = -0.03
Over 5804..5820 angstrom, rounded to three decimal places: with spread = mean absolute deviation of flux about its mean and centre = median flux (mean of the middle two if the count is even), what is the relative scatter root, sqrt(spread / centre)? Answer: 0.092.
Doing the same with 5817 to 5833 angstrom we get 0.088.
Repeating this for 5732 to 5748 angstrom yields 0.080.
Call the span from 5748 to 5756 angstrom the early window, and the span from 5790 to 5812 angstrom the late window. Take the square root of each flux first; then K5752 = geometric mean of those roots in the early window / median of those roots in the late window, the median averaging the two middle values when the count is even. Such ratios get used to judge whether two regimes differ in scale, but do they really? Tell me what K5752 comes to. 0.99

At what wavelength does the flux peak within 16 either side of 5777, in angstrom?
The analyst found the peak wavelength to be 5765.15 angstrom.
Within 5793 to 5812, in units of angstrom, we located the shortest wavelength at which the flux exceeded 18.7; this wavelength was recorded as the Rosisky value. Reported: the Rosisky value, 5797.10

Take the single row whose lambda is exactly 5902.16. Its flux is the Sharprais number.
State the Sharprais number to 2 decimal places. 16.33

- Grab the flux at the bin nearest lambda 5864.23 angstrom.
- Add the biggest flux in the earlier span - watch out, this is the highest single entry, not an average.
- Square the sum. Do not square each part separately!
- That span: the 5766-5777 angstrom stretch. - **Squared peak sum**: 1415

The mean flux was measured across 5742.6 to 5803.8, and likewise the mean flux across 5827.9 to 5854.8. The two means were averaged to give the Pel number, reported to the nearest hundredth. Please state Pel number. 18.74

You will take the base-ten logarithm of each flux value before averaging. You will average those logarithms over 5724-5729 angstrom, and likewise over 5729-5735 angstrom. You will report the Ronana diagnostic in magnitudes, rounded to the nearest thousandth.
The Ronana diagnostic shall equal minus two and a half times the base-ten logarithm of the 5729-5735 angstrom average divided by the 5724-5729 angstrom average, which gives 0.006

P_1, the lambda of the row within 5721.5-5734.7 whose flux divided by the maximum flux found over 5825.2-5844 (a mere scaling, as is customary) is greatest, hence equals 5722.83 angstrom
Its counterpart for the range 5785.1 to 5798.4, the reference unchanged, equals 5797.10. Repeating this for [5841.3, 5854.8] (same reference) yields 5842.66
